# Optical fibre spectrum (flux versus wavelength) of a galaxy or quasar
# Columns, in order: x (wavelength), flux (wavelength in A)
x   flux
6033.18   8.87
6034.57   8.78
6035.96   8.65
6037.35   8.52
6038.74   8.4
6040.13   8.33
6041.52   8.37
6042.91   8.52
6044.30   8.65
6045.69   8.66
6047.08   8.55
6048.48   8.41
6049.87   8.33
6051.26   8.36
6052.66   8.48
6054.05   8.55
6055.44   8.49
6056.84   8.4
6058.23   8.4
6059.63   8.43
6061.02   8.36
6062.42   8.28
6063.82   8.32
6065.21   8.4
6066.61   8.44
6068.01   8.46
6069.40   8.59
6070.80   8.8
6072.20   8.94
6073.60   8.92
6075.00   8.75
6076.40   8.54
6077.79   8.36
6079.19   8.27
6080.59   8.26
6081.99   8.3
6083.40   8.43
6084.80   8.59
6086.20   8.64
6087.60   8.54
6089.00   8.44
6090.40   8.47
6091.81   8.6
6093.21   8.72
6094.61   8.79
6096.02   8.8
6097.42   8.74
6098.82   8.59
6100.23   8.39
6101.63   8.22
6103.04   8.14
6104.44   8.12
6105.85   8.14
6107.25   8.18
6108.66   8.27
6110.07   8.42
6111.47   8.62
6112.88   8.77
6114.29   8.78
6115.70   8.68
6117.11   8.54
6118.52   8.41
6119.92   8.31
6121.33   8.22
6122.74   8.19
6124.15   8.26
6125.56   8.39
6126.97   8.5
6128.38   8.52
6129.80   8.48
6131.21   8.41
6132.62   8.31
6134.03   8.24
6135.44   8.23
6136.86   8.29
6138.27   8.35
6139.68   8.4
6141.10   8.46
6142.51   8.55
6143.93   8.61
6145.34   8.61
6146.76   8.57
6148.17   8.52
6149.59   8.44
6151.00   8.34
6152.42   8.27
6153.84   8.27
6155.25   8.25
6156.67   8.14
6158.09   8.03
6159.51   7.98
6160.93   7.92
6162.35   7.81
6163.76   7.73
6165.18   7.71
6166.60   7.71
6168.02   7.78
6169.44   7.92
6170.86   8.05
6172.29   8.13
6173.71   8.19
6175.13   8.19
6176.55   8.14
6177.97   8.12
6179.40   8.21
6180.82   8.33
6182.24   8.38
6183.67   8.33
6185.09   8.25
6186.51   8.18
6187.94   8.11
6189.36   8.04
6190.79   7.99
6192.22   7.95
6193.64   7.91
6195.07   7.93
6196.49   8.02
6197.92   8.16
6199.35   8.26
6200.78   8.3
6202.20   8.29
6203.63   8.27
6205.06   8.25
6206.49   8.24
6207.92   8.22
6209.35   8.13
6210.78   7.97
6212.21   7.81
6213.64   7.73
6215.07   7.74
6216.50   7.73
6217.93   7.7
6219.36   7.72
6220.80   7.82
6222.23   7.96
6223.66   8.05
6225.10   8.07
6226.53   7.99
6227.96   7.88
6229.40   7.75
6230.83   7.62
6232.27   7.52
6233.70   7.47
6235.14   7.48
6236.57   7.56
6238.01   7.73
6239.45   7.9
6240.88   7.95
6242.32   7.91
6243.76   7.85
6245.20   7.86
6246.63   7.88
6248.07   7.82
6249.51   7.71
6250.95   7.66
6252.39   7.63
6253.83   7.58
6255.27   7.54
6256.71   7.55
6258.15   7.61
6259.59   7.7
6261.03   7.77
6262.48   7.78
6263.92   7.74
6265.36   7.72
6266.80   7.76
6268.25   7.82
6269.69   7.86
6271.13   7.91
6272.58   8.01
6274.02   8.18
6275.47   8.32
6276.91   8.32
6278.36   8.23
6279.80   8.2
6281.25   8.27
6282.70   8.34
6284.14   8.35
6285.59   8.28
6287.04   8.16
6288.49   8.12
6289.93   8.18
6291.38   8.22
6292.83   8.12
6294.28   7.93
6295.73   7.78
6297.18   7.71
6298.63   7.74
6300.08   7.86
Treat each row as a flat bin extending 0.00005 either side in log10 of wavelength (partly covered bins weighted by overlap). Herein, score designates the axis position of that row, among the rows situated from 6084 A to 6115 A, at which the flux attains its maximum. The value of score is 6096.02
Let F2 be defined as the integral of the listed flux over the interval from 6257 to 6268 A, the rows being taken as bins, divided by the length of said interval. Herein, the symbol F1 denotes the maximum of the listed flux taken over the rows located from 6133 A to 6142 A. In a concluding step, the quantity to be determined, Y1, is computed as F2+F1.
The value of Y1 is 16.18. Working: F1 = 8.46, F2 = 7.72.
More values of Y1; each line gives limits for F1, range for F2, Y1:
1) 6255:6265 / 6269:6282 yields 15.92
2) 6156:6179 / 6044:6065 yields 16.63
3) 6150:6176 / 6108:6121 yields 16.87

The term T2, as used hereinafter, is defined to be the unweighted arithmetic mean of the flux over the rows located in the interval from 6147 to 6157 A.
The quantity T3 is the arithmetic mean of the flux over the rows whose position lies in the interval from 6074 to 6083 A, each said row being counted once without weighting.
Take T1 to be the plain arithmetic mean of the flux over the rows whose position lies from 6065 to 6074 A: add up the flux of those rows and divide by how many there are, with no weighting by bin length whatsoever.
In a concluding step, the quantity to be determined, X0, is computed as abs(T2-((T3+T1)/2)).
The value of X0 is 0.21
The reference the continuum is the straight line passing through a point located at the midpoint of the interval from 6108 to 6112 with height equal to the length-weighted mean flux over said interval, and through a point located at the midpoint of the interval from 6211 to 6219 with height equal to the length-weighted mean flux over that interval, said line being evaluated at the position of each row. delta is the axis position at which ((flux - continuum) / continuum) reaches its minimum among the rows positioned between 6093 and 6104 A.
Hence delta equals 6103.04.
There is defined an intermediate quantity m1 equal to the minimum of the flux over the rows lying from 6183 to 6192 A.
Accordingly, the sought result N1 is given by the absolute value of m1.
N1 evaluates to 8.0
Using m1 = 7.99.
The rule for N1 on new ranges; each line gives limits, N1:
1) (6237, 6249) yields 7.7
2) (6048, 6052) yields 8.3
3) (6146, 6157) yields 8.1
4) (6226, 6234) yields 7.5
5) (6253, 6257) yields 7.5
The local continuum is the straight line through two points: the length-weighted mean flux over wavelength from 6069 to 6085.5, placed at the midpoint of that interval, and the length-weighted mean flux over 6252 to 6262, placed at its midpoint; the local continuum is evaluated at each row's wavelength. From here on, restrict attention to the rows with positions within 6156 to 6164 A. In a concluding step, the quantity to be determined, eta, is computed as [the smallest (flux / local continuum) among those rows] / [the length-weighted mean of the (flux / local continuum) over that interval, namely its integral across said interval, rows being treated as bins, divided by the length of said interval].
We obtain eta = 0.97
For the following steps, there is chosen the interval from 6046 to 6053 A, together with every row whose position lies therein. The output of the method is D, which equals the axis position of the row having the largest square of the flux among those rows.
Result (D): 6047.08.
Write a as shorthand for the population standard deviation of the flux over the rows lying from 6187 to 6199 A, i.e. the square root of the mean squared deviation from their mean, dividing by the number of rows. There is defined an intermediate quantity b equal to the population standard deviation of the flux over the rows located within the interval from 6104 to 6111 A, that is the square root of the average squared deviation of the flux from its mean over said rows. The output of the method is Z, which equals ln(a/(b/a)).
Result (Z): -2.8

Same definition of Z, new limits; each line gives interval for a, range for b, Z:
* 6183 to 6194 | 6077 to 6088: -2.0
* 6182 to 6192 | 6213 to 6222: -0.7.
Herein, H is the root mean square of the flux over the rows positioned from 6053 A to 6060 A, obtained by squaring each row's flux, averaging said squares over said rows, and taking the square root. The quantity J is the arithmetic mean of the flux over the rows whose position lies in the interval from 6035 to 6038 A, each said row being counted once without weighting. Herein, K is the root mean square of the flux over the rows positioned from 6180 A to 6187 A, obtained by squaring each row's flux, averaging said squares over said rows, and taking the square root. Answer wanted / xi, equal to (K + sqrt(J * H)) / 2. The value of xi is 8.41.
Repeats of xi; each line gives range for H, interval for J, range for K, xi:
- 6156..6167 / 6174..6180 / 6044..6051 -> 8.27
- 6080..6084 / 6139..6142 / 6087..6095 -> 8.49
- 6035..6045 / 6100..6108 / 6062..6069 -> 8.36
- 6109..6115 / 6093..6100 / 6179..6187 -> 8.48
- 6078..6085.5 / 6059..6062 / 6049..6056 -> 8.41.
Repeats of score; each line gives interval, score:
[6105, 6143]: 6114.29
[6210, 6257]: 6225.10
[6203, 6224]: 6203.63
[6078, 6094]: 6093.21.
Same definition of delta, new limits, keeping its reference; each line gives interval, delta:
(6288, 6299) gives 6297.18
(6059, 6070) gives 6062.42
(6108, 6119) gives 6108.66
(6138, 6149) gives 6138.27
